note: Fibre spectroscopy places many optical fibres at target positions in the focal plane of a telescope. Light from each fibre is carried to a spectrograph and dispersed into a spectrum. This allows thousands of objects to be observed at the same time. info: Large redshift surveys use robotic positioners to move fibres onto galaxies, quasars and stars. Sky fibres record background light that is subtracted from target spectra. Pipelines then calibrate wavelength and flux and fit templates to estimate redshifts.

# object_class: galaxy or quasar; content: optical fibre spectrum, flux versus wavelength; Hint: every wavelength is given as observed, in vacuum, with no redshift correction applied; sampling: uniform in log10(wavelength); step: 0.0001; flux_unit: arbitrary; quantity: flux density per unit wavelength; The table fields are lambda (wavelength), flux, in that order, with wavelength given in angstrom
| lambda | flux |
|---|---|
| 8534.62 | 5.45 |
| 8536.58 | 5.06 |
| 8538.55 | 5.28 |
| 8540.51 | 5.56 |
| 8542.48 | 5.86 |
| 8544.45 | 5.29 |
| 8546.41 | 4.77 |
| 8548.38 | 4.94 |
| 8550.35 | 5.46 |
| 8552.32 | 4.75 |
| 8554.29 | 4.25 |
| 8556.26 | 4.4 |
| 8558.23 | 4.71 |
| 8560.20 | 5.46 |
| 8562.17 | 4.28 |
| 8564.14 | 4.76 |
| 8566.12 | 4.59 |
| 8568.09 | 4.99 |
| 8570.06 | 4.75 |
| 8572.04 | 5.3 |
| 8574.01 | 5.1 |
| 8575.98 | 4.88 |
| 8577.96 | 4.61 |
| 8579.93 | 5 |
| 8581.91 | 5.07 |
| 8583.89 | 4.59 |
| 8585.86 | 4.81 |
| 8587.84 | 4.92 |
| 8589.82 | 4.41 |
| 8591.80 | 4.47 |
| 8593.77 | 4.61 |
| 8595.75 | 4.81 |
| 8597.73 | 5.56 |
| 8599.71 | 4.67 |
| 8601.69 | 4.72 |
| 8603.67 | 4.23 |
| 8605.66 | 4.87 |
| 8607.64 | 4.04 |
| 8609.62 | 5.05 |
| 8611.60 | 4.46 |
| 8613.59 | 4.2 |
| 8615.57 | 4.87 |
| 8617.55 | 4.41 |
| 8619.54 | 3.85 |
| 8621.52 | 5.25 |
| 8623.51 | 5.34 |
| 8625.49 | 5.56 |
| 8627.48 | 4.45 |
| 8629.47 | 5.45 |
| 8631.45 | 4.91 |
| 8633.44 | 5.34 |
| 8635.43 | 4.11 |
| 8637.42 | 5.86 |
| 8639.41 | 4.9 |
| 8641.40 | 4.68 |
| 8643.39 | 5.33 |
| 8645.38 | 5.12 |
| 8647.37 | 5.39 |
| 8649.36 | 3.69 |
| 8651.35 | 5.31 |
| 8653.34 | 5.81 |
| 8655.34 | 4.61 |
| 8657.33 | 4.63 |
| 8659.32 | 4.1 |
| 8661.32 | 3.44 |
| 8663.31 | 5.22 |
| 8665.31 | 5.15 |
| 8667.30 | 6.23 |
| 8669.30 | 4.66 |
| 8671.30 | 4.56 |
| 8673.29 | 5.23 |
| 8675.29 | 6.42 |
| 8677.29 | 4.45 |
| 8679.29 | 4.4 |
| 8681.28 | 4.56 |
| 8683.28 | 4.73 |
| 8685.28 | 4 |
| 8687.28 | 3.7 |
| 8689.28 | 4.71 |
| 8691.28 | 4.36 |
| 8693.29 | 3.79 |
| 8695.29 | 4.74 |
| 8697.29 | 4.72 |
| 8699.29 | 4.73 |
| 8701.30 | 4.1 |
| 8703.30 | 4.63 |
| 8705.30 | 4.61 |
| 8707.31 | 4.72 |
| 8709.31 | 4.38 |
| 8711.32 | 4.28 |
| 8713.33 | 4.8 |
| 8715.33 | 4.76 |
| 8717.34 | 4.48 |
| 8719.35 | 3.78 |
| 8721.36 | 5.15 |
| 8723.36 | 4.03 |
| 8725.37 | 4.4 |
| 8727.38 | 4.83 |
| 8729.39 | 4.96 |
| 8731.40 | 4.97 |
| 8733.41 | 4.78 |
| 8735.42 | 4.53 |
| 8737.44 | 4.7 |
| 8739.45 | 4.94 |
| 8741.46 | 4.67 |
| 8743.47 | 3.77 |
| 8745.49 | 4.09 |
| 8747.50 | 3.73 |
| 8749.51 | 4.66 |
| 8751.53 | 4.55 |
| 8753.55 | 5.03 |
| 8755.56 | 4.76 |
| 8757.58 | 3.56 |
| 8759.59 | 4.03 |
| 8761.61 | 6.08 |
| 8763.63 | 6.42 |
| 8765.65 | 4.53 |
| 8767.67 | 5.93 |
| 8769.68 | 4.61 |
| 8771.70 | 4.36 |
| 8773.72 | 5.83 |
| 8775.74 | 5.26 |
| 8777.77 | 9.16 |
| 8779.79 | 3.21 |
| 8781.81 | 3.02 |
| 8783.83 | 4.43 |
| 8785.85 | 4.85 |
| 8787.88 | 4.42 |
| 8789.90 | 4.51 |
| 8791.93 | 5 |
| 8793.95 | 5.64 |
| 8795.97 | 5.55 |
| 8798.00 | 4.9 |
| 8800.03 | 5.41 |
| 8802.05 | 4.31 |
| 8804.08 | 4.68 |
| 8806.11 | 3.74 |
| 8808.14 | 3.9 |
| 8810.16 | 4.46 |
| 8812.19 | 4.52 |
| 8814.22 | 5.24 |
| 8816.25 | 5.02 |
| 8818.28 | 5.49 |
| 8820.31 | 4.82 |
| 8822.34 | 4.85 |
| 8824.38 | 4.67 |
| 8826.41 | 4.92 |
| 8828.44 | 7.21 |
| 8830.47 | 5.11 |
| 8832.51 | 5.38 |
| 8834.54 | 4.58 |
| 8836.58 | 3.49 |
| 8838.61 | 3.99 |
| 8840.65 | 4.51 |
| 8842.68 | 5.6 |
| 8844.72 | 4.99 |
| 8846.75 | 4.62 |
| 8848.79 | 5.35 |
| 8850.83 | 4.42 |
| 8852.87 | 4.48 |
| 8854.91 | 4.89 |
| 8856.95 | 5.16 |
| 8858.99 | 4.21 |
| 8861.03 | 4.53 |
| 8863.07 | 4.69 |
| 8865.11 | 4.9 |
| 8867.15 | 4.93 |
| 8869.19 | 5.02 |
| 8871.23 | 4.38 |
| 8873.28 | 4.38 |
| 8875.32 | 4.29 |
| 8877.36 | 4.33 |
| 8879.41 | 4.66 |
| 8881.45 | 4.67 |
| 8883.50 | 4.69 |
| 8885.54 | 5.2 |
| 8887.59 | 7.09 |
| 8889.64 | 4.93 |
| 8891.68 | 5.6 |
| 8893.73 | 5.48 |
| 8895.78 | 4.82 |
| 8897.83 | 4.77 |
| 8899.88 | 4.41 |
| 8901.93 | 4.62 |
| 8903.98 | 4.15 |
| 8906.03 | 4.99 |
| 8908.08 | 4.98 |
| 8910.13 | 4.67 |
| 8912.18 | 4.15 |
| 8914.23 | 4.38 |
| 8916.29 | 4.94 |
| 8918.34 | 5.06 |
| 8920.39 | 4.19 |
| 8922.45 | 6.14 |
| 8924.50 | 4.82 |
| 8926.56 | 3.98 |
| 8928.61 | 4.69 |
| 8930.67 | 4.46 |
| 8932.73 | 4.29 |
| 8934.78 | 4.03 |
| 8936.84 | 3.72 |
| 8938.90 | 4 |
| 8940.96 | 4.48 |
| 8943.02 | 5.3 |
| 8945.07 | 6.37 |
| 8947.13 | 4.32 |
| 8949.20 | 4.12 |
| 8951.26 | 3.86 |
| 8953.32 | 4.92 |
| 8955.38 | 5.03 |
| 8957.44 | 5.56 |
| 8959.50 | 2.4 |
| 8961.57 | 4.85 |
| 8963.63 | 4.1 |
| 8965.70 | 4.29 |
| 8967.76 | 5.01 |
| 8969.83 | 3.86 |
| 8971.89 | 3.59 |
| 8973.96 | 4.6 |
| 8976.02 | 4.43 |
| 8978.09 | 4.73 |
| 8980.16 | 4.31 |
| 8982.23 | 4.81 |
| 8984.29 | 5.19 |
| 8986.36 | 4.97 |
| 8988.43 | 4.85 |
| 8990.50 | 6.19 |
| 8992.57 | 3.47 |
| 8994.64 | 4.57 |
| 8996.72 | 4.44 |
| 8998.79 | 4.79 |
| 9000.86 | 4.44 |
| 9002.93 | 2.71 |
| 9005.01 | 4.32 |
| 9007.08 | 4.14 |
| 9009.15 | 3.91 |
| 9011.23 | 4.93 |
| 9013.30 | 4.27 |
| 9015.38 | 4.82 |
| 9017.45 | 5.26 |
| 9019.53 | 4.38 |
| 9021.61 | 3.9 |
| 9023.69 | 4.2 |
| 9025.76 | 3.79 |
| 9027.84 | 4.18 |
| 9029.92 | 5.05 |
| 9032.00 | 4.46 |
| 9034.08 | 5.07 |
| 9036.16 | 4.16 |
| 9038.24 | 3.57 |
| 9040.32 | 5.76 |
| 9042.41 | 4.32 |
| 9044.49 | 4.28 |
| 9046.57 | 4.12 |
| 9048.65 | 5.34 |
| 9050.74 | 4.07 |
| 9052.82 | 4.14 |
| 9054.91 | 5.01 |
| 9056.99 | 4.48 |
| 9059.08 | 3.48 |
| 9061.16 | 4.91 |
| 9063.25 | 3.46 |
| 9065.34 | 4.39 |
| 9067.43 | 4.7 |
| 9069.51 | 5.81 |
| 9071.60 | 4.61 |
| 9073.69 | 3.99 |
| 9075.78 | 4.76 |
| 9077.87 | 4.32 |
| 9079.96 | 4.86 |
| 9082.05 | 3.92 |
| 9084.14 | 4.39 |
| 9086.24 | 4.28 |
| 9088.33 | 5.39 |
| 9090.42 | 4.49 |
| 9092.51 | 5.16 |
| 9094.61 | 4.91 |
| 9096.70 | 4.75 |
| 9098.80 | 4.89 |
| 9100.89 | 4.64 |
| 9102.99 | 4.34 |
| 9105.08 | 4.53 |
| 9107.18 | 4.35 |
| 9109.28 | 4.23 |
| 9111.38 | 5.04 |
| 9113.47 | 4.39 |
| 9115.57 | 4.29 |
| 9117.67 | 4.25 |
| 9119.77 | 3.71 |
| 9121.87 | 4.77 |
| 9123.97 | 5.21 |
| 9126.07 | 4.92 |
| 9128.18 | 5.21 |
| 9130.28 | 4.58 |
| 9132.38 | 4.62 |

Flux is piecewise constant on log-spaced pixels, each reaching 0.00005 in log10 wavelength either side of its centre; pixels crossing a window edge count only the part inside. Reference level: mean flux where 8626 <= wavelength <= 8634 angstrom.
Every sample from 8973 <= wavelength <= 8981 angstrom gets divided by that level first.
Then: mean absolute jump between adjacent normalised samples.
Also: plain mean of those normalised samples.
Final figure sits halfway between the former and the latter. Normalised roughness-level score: 0.48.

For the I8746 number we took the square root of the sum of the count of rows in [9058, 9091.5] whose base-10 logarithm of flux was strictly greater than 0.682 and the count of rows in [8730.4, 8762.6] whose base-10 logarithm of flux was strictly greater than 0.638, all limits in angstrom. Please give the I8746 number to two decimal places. 3.87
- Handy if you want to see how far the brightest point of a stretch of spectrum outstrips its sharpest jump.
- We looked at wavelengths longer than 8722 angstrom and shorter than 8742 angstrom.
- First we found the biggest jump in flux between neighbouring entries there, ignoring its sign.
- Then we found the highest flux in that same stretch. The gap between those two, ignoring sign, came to 4.54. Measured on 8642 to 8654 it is 4.11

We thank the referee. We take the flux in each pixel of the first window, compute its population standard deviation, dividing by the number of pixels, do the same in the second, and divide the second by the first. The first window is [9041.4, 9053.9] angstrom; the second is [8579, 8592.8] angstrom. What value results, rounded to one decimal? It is 0.6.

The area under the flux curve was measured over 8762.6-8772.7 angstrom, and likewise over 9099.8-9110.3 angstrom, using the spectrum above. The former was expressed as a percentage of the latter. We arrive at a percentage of 113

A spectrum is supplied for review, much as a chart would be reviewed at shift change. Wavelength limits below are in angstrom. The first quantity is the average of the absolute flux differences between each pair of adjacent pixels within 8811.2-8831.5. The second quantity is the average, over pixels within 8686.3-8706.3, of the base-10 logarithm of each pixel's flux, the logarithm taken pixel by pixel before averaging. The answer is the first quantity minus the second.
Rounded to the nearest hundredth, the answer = 0.13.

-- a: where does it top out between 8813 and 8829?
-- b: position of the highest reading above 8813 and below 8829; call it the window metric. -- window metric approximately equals 8828.44 angstrom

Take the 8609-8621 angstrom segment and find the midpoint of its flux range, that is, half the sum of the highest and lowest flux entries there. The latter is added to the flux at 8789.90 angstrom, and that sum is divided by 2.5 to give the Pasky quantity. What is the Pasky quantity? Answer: 3.58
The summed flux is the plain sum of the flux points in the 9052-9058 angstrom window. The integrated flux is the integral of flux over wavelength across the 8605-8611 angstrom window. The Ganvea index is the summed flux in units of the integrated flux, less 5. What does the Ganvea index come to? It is -4.51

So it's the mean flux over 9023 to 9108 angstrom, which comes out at 4.52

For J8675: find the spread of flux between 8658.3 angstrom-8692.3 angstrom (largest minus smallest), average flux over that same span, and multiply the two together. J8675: 14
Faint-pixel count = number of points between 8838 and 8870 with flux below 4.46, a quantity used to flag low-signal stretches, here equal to 3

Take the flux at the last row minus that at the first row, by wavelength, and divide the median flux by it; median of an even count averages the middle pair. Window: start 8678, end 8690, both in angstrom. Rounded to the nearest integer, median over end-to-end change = 14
